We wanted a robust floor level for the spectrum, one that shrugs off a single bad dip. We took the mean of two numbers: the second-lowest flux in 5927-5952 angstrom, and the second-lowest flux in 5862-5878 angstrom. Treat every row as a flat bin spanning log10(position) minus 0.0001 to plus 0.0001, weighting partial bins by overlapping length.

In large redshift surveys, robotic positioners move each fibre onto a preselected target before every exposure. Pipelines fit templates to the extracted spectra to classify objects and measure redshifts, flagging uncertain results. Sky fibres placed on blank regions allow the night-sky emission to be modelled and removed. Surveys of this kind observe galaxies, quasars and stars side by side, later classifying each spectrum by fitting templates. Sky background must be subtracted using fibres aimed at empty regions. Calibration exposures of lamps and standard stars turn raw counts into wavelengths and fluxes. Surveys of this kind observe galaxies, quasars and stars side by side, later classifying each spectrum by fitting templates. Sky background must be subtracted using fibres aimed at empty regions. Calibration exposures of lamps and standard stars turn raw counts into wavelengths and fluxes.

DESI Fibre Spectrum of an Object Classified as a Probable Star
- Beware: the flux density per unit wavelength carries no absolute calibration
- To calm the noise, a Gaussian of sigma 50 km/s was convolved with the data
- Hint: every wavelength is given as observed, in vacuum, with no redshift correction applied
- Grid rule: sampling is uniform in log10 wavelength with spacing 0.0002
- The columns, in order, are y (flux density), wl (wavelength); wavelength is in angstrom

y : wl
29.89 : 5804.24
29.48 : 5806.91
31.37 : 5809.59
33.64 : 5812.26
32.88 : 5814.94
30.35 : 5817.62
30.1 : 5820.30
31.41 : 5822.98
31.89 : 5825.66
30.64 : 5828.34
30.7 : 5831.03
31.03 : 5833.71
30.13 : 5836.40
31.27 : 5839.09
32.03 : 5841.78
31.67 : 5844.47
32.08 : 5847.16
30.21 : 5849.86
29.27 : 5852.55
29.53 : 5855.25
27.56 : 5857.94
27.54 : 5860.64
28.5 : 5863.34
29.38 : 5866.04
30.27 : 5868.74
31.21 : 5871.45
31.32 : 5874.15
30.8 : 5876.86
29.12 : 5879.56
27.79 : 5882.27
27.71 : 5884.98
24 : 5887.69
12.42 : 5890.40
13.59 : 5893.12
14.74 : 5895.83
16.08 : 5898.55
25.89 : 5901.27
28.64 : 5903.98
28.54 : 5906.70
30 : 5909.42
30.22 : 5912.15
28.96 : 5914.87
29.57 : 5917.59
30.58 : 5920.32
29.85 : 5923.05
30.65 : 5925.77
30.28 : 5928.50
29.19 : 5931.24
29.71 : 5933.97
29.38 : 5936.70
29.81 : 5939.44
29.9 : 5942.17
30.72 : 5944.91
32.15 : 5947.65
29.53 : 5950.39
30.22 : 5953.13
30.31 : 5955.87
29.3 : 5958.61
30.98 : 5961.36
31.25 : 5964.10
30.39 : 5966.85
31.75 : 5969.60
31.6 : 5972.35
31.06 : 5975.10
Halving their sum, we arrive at 29.38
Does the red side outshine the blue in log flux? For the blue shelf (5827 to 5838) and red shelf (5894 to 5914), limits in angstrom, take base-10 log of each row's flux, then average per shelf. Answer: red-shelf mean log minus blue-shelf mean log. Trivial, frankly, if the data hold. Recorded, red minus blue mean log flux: -0.11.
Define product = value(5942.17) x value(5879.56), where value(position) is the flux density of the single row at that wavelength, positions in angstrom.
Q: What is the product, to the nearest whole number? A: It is 871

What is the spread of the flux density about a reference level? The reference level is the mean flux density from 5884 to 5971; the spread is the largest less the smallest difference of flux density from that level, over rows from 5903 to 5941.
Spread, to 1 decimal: 2.1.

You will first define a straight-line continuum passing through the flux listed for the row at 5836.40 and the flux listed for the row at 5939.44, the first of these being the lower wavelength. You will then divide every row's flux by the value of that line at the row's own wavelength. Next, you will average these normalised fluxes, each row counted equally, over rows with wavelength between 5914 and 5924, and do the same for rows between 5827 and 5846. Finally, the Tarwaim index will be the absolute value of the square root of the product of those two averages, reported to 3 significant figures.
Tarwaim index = 1.01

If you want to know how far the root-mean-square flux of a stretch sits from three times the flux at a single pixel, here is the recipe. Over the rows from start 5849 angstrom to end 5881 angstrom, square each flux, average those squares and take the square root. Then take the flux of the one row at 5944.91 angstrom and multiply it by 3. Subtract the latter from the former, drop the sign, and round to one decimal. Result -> 62.6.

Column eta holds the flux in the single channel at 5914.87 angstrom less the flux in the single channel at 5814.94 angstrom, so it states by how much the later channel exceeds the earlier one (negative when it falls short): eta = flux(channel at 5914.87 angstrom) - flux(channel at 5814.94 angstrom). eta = -3.9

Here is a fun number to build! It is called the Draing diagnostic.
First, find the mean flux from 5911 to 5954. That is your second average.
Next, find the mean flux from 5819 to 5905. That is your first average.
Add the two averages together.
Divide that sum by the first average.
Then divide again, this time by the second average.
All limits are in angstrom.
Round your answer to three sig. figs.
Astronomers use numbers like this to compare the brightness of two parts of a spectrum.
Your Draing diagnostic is 0.0693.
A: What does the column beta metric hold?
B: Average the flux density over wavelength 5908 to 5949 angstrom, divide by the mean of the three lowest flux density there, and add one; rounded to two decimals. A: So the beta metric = 2.03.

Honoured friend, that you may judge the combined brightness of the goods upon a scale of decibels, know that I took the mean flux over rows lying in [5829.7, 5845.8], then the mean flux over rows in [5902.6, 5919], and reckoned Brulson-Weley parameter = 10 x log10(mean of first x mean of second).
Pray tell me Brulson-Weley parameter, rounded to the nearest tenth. 29.6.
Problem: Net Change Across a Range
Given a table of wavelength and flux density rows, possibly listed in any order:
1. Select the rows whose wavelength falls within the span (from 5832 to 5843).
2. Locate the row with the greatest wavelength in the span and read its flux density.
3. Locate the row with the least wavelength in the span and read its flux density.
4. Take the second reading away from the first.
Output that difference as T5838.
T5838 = 1.0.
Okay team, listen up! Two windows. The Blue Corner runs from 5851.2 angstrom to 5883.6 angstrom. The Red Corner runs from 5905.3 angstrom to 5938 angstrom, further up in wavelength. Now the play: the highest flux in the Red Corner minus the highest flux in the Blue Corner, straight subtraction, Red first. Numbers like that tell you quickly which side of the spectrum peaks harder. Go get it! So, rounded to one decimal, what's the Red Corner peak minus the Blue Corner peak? -0.7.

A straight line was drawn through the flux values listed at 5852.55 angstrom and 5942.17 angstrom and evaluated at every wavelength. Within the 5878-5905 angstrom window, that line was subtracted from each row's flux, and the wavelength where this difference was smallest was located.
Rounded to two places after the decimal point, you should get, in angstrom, 5890.40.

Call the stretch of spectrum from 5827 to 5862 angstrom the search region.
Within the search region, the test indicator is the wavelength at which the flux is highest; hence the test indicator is 5847.16 angstrom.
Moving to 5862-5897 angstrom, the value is 5874.15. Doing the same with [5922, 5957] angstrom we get 5947.65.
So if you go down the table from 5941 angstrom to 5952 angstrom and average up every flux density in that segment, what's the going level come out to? 30.6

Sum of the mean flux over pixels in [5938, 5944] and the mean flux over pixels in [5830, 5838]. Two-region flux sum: 60.5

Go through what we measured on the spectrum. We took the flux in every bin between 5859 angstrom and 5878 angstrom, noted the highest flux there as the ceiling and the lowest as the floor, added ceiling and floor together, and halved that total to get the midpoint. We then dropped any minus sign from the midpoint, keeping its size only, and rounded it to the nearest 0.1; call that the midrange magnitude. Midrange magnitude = 29.4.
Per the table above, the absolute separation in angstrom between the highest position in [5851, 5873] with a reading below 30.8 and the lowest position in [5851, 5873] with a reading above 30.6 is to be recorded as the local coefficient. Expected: 2.7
